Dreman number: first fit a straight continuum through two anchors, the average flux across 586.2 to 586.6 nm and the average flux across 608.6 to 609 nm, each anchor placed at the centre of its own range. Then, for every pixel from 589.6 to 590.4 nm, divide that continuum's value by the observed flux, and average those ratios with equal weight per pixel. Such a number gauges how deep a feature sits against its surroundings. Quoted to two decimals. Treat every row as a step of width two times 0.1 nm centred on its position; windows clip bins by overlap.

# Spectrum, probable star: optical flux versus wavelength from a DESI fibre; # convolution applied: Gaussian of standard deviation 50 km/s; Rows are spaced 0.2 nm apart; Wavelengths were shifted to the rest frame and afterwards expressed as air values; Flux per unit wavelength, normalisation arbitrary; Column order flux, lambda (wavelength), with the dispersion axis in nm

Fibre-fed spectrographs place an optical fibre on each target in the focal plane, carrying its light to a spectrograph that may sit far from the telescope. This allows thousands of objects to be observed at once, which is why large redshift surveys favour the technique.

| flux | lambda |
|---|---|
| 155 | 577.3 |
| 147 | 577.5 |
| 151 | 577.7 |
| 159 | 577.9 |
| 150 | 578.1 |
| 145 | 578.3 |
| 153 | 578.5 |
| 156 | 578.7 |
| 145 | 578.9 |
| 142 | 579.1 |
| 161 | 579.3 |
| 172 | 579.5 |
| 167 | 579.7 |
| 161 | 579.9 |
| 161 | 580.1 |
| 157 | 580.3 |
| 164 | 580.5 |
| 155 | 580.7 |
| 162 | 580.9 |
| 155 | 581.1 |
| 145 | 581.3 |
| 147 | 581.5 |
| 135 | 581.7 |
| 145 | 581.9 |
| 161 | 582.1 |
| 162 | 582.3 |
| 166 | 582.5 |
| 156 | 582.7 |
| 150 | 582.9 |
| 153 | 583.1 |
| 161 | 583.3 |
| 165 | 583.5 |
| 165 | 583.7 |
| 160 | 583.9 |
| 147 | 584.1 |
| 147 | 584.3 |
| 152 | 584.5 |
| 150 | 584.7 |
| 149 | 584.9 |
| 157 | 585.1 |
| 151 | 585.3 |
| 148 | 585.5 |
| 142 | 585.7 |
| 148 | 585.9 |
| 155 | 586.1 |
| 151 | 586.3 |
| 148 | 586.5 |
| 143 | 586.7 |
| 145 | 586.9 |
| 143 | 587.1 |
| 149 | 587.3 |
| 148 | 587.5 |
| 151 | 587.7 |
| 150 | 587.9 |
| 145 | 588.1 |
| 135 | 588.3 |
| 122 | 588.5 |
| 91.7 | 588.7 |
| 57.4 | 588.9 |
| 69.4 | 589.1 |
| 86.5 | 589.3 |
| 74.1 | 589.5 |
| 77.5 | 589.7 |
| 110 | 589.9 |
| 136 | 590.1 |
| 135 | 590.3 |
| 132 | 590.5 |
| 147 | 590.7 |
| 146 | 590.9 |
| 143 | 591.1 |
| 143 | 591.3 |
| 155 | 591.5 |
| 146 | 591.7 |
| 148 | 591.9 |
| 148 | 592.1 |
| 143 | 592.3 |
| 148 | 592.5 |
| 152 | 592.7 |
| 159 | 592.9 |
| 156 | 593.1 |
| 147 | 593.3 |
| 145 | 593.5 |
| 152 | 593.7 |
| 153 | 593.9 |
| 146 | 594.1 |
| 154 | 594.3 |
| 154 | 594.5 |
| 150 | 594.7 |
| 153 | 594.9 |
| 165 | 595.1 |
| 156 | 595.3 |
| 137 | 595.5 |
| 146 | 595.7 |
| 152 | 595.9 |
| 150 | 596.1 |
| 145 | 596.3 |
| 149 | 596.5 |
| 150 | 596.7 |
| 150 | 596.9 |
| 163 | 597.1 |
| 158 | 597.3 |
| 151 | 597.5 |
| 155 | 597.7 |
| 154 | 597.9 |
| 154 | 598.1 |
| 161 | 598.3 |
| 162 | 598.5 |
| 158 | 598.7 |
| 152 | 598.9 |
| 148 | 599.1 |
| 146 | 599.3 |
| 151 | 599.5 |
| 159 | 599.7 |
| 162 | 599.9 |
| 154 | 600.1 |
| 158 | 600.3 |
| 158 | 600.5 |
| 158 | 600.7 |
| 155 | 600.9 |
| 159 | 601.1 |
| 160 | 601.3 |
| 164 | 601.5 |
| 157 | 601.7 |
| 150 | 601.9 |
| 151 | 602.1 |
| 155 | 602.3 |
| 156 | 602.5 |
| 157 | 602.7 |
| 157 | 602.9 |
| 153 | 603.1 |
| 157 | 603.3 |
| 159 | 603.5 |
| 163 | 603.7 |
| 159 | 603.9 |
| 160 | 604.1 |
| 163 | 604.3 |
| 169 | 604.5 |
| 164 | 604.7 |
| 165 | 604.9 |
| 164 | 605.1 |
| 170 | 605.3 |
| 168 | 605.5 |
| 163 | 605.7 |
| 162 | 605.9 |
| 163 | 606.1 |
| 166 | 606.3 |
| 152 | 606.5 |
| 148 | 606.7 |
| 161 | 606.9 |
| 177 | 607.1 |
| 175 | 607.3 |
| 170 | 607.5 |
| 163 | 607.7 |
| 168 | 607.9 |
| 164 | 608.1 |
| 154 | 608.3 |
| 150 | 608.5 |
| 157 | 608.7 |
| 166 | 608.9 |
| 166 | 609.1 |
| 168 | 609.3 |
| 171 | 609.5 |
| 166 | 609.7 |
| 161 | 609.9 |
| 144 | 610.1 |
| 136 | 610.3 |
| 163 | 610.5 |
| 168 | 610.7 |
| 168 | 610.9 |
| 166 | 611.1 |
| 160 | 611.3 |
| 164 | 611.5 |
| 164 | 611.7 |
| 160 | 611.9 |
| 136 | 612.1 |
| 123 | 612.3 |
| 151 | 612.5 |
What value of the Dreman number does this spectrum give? 1.39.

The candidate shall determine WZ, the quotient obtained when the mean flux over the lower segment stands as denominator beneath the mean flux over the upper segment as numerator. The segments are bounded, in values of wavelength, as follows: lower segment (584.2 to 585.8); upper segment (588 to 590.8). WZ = 0.73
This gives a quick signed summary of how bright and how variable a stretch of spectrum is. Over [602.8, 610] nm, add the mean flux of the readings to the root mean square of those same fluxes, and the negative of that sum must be -326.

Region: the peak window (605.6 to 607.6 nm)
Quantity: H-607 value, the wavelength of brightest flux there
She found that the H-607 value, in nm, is 607.1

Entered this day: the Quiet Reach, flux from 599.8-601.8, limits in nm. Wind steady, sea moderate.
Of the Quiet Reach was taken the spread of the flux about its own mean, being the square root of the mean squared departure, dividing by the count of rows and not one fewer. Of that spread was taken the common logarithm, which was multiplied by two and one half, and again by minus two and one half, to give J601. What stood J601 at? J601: -2.8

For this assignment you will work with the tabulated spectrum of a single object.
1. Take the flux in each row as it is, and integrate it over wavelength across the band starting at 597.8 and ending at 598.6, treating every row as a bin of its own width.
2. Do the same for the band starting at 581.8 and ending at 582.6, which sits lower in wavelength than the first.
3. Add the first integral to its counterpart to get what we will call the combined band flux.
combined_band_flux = 253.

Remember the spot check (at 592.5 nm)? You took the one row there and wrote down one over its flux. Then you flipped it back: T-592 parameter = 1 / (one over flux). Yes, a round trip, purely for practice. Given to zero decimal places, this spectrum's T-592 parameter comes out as 148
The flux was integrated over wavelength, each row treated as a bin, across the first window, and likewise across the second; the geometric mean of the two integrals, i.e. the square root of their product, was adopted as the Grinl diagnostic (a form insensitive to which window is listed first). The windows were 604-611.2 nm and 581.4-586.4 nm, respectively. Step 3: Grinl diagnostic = 947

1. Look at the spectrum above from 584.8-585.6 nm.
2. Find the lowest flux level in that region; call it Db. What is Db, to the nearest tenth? 148.0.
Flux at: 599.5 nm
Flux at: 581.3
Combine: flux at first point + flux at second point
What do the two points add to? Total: 296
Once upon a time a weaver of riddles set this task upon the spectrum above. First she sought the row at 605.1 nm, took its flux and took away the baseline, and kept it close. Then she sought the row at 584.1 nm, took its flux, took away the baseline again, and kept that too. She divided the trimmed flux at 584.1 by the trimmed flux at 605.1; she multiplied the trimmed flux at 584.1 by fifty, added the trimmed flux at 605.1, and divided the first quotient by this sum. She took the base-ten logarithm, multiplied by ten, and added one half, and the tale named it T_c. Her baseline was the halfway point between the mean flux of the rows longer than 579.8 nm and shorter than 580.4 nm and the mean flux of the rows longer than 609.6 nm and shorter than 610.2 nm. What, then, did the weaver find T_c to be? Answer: -24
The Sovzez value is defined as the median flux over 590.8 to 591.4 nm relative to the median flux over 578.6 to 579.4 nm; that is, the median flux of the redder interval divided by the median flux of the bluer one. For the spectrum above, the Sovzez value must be 0.95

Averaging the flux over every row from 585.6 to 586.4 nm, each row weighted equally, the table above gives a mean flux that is 149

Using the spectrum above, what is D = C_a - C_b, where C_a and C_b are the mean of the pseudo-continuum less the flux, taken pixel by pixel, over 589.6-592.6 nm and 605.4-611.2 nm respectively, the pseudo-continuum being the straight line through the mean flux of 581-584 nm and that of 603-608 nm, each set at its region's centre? 19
